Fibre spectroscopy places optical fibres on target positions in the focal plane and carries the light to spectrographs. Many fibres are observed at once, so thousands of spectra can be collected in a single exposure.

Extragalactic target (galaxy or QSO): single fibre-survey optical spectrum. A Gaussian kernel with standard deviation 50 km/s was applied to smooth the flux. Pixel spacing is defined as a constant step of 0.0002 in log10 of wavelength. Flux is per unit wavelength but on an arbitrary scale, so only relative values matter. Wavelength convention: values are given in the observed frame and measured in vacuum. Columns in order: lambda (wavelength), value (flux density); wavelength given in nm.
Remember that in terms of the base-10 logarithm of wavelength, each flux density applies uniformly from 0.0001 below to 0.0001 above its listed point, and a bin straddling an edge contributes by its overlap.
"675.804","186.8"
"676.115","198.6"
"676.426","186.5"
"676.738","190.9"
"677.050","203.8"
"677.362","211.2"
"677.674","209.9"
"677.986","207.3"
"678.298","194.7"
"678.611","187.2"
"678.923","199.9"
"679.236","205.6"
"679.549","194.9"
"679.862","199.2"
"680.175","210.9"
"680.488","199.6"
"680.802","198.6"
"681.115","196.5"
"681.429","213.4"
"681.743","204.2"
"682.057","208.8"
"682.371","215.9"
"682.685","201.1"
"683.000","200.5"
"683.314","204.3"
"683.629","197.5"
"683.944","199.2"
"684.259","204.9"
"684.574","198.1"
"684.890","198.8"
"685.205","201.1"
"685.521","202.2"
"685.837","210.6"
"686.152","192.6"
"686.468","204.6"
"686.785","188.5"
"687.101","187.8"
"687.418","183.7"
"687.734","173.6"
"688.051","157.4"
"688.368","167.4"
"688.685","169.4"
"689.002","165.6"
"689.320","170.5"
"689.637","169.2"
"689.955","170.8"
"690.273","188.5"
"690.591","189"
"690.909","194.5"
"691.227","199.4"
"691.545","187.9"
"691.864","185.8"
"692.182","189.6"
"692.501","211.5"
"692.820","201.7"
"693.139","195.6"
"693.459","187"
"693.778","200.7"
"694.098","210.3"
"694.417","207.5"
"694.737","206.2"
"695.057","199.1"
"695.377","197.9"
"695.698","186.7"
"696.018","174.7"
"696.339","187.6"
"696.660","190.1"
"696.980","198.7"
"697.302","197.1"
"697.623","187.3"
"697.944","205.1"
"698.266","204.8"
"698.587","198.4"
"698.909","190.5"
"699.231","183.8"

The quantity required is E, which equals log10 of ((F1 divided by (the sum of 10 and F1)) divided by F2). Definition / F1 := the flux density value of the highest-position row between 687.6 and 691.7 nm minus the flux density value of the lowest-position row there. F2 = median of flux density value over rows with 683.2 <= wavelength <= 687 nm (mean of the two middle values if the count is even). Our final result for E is -2.53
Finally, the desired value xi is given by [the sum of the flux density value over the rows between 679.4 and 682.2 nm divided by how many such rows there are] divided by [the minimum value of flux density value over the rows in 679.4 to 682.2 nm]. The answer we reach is 1.04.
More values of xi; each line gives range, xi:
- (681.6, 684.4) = 1.03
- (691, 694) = 1.05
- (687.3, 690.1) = 1.08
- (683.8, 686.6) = 1.05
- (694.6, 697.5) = 1.11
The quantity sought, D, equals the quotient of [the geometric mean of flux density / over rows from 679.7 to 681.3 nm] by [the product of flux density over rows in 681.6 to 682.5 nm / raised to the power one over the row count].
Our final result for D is 0.96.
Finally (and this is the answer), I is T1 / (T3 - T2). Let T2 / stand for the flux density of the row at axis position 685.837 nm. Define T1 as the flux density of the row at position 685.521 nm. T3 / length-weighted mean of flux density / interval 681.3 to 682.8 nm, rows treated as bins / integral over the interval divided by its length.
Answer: -116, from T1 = 202.2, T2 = 210.6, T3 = 209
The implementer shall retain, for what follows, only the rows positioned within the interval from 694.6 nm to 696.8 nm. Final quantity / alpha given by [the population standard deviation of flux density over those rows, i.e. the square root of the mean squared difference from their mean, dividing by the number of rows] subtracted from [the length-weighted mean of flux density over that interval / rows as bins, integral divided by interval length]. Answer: 182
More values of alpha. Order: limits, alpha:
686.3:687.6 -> 183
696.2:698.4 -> 189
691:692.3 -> 186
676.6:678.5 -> 195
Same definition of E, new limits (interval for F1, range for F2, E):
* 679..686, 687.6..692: -2.71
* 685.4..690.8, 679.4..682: -1.68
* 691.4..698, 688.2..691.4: -2.43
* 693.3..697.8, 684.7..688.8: -3.81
